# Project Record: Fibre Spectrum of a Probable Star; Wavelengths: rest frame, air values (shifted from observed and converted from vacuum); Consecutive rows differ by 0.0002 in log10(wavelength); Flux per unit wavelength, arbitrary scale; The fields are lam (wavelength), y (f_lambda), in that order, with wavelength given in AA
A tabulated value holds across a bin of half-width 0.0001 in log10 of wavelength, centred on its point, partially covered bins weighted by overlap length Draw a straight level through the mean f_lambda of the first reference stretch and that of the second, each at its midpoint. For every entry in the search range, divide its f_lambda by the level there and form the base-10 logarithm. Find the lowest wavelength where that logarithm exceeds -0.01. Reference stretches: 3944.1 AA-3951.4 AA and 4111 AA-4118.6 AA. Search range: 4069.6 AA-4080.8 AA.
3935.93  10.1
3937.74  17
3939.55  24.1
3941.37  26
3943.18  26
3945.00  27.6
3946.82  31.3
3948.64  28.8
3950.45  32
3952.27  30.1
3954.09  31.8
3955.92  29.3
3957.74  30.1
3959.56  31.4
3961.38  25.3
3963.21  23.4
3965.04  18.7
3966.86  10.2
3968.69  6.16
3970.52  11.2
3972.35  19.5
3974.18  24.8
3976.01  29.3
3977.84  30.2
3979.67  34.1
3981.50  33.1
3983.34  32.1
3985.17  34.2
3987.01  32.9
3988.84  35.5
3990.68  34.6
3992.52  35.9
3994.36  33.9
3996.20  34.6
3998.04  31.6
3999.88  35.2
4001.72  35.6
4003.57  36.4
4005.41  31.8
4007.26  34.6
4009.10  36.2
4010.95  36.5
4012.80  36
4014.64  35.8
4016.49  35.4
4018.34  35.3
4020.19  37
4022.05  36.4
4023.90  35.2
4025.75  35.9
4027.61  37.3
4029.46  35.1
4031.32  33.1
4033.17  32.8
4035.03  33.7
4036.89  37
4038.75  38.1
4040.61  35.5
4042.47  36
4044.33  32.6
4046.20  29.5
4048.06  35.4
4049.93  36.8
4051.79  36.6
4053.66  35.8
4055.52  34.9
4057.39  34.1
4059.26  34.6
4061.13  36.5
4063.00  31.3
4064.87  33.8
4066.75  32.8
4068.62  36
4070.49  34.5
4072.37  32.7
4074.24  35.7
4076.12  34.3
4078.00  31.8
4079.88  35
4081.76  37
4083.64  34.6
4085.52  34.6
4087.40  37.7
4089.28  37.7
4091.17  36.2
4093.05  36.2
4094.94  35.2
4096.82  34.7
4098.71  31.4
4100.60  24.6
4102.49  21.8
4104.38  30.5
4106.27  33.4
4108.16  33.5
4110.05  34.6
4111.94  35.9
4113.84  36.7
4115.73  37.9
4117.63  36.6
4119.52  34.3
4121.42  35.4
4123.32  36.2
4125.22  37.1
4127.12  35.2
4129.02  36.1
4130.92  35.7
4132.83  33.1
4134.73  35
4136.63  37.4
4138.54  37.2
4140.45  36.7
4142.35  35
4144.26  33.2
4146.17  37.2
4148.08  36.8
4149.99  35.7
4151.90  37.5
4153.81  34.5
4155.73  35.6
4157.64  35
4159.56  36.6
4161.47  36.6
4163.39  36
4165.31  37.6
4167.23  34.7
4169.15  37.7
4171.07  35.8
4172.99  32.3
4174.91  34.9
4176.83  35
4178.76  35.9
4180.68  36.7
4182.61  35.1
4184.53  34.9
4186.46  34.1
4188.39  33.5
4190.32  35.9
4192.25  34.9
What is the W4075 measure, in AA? 4070.49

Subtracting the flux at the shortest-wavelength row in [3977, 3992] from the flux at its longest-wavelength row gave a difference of 4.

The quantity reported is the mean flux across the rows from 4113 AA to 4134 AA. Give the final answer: 35.8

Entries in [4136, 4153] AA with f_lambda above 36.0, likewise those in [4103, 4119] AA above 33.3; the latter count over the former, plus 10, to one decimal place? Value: 11.2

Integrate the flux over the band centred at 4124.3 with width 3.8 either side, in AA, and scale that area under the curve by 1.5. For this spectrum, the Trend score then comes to 410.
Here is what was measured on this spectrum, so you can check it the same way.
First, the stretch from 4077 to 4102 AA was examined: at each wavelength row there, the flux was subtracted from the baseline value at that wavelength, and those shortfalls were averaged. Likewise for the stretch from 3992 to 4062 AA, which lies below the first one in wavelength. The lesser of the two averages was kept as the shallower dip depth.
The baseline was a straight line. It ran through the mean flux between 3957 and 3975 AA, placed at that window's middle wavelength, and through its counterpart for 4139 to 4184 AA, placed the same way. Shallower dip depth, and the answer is -10.2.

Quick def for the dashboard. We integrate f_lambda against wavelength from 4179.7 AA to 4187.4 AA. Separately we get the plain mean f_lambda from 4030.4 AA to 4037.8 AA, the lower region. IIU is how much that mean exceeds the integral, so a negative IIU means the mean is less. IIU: -237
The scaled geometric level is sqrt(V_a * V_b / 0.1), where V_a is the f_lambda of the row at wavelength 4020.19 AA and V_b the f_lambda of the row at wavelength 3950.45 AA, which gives 109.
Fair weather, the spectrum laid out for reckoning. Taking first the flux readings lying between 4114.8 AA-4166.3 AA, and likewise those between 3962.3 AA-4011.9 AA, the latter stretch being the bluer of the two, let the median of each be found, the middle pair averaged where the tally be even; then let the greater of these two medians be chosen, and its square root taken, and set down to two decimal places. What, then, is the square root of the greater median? 6.01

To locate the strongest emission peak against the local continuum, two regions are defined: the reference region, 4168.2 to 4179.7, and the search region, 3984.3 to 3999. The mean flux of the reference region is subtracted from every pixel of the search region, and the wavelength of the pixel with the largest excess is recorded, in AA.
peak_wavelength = 3992.52 AA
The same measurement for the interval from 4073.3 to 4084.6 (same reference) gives 4081.76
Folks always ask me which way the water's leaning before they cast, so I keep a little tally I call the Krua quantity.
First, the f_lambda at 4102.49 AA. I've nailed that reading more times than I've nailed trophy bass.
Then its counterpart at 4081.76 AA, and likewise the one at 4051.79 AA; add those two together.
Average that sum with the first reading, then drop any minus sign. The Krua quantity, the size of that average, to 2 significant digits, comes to 48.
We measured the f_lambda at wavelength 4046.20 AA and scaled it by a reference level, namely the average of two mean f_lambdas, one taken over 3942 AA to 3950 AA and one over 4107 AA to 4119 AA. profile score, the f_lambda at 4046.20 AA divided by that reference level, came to 0.92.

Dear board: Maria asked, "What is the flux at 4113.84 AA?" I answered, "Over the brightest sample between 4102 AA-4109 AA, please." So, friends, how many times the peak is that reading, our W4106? 1.10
